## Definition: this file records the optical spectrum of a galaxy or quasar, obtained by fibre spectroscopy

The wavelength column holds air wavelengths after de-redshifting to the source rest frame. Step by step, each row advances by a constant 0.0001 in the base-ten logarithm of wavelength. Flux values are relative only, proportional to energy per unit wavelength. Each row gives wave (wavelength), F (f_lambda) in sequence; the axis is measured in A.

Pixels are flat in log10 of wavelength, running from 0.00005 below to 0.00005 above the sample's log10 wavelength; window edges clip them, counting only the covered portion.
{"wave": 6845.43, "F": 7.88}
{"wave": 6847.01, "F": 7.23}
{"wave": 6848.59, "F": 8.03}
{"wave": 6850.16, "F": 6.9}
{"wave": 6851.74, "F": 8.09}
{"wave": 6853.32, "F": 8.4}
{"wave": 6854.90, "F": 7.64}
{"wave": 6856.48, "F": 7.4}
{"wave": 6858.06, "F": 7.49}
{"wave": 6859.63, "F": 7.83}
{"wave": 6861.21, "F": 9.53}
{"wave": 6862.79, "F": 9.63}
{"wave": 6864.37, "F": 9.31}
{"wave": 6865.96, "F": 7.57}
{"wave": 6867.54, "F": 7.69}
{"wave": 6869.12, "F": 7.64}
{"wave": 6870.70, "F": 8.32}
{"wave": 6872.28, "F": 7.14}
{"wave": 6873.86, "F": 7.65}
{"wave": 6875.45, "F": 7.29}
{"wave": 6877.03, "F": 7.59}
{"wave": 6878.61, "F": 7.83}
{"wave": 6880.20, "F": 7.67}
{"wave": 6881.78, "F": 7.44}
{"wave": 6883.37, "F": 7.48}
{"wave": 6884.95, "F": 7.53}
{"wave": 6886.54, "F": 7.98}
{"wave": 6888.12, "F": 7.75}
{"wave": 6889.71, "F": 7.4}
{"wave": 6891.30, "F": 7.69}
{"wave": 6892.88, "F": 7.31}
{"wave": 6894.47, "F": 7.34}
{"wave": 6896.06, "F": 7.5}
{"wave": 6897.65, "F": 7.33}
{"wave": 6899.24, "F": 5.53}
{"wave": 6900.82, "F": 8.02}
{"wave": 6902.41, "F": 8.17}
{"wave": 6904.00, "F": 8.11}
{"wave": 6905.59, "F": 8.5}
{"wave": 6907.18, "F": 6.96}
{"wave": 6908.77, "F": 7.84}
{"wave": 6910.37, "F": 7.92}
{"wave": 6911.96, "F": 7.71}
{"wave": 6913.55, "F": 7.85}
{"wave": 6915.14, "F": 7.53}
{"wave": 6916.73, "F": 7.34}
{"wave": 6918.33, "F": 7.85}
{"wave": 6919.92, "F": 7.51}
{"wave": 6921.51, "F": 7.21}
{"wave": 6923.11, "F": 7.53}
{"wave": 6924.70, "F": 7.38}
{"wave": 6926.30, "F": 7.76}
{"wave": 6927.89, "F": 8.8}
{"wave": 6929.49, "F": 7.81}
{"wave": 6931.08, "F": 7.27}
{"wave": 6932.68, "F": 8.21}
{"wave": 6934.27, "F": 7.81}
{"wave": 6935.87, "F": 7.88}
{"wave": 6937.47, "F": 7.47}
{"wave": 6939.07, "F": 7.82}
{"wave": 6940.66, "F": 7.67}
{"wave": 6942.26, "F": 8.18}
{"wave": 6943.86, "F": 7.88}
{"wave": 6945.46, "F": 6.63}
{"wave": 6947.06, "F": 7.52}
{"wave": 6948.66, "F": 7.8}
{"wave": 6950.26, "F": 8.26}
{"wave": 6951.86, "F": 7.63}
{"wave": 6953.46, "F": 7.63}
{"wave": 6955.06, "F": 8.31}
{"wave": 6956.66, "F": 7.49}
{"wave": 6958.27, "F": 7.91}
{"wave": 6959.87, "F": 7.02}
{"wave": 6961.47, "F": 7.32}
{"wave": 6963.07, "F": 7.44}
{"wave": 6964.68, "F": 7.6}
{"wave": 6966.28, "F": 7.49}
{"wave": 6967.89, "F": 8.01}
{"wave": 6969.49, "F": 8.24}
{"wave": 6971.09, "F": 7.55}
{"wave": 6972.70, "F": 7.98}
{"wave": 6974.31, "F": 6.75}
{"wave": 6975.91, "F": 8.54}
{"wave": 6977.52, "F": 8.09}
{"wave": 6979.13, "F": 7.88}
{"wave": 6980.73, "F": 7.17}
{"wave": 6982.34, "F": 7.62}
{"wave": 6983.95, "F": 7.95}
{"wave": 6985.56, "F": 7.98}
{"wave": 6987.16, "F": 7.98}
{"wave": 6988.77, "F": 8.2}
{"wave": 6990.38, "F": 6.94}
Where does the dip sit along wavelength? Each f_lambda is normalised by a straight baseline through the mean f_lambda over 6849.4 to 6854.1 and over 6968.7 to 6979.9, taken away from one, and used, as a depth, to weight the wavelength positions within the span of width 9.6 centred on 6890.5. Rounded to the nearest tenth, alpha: 6892.9 A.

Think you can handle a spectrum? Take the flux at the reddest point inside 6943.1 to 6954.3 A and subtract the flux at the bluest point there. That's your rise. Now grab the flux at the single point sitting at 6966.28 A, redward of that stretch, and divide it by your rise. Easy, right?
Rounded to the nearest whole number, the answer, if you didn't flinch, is -30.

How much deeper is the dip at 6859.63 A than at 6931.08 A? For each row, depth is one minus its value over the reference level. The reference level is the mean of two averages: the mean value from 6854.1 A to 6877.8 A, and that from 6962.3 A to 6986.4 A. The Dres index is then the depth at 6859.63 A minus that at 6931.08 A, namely -0.07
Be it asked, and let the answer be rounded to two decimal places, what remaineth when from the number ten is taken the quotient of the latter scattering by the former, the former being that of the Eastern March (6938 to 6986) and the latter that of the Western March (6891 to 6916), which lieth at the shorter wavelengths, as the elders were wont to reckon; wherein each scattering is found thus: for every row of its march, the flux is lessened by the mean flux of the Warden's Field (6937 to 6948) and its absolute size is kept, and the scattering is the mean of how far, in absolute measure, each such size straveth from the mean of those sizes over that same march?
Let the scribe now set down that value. 8.65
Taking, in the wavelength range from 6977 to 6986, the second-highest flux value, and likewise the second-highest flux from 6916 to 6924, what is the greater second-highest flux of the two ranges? 7.98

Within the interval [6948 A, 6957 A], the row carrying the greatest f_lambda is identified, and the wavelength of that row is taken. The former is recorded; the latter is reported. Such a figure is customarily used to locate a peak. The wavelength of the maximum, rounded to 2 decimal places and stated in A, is 6955.06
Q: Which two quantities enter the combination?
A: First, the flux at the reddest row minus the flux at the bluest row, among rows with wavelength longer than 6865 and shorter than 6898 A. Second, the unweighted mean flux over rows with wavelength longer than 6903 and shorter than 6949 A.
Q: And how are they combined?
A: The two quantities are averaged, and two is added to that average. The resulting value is 5.74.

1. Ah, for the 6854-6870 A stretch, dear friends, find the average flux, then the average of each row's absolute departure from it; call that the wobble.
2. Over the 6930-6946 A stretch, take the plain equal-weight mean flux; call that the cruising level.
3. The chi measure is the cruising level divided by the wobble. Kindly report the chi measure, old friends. 10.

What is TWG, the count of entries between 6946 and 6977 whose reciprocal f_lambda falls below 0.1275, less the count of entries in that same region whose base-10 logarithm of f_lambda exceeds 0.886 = -1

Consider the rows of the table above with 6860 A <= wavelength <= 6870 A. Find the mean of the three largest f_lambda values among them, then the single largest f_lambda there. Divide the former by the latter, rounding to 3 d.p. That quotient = 0.985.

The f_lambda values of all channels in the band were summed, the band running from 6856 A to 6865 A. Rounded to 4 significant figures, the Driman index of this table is 51.19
